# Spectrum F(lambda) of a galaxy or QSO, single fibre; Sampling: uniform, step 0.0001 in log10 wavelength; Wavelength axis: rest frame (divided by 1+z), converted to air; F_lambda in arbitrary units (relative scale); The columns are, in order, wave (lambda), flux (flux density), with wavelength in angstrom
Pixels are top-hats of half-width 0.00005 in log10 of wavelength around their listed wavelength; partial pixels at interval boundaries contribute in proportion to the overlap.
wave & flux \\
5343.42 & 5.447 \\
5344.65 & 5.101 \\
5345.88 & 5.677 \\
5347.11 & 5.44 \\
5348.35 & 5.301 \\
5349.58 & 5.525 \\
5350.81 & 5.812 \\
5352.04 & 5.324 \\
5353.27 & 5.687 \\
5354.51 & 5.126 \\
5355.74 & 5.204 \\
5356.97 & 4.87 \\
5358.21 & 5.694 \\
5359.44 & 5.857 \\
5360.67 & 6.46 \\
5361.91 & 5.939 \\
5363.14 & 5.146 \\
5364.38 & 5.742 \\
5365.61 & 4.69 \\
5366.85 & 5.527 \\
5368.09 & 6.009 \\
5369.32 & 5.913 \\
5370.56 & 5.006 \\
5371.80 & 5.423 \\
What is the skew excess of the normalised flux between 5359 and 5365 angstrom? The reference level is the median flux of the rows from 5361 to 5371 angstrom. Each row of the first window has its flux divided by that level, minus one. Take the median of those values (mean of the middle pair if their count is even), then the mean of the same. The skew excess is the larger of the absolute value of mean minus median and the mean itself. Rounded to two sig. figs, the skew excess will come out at 0.034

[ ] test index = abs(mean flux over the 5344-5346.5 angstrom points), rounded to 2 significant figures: 5.4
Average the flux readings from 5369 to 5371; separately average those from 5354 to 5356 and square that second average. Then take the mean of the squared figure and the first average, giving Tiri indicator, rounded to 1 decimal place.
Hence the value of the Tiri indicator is 16.1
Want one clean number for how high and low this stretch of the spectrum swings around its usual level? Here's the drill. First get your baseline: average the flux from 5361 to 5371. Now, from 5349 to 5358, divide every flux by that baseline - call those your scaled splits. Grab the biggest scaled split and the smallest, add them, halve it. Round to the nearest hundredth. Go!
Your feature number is 0.97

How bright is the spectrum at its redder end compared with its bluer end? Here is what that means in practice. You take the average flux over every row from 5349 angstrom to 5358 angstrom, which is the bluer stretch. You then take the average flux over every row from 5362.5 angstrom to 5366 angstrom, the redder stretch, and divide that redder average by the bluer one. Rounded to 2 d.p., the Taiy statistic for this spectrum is 0.97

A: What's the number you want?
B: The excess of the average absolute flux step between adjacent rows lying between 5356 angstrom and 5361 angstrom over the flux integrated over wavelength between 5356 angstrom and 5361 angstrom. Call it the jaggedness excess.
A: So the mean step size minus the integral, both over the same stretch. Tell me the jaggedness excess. -27.7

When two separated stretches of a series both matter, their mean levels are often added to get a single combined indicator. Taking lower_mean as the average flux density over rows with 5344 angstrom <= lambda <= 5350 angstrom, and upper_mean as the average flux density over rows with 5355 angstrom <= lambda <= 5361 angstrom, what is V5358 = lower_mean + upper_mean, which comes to 11.0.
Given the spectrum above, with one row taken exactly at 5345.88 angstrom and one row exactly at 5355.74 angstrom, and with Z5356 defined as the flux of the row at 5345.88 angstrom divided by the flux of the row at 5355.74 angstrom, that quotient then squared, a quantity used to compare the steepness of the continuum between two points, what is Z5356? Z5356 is 1.2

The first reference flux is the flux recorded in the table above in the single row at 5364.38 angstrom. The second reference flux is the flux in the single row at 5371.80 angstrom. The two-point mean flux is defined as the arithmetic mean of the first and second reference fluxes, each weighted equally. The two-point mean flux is 5.58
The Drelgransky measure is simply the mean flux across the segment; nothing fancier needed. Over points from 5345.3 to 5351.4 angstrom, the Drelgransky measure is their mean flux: 5.55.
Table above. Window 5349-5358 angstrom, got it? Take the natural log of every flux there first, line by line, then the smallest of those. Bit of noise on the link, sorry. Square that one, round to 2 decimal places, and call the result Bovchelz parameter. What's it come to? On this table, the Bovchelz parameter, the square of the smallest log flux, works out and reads 2.51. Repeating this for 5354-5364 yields 2.51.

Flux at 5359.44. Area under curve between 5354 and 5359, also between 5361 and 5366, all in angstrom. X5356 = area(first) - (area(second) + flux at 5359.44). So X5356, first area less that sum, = -7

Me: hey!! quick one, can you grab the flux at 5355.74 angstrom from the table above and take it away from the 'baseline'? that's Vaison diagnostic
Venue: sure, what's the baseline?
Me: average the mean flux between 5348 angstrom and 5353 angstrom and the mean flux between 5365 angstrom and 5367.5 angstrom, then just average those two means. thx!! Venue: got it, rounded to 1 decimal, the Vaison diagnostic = 0.1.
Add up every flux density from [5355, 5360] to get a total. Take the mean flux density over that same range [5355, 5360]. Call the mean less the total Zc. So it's -16.2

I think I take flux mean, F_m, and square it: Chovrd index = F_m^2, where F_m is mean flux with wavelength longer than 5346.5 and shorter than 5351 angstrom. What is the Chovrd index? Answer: 30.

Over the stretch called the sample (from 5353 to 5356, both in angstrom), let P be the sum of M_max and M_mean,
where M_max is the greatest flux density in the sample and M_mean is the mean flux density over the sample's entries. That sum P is 11.0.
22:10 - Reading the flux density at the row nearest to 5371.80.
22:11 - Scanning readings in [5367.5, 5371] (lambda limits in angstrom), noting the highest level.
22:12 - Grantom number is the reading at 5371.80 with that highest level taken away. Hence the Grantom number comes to -0.6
